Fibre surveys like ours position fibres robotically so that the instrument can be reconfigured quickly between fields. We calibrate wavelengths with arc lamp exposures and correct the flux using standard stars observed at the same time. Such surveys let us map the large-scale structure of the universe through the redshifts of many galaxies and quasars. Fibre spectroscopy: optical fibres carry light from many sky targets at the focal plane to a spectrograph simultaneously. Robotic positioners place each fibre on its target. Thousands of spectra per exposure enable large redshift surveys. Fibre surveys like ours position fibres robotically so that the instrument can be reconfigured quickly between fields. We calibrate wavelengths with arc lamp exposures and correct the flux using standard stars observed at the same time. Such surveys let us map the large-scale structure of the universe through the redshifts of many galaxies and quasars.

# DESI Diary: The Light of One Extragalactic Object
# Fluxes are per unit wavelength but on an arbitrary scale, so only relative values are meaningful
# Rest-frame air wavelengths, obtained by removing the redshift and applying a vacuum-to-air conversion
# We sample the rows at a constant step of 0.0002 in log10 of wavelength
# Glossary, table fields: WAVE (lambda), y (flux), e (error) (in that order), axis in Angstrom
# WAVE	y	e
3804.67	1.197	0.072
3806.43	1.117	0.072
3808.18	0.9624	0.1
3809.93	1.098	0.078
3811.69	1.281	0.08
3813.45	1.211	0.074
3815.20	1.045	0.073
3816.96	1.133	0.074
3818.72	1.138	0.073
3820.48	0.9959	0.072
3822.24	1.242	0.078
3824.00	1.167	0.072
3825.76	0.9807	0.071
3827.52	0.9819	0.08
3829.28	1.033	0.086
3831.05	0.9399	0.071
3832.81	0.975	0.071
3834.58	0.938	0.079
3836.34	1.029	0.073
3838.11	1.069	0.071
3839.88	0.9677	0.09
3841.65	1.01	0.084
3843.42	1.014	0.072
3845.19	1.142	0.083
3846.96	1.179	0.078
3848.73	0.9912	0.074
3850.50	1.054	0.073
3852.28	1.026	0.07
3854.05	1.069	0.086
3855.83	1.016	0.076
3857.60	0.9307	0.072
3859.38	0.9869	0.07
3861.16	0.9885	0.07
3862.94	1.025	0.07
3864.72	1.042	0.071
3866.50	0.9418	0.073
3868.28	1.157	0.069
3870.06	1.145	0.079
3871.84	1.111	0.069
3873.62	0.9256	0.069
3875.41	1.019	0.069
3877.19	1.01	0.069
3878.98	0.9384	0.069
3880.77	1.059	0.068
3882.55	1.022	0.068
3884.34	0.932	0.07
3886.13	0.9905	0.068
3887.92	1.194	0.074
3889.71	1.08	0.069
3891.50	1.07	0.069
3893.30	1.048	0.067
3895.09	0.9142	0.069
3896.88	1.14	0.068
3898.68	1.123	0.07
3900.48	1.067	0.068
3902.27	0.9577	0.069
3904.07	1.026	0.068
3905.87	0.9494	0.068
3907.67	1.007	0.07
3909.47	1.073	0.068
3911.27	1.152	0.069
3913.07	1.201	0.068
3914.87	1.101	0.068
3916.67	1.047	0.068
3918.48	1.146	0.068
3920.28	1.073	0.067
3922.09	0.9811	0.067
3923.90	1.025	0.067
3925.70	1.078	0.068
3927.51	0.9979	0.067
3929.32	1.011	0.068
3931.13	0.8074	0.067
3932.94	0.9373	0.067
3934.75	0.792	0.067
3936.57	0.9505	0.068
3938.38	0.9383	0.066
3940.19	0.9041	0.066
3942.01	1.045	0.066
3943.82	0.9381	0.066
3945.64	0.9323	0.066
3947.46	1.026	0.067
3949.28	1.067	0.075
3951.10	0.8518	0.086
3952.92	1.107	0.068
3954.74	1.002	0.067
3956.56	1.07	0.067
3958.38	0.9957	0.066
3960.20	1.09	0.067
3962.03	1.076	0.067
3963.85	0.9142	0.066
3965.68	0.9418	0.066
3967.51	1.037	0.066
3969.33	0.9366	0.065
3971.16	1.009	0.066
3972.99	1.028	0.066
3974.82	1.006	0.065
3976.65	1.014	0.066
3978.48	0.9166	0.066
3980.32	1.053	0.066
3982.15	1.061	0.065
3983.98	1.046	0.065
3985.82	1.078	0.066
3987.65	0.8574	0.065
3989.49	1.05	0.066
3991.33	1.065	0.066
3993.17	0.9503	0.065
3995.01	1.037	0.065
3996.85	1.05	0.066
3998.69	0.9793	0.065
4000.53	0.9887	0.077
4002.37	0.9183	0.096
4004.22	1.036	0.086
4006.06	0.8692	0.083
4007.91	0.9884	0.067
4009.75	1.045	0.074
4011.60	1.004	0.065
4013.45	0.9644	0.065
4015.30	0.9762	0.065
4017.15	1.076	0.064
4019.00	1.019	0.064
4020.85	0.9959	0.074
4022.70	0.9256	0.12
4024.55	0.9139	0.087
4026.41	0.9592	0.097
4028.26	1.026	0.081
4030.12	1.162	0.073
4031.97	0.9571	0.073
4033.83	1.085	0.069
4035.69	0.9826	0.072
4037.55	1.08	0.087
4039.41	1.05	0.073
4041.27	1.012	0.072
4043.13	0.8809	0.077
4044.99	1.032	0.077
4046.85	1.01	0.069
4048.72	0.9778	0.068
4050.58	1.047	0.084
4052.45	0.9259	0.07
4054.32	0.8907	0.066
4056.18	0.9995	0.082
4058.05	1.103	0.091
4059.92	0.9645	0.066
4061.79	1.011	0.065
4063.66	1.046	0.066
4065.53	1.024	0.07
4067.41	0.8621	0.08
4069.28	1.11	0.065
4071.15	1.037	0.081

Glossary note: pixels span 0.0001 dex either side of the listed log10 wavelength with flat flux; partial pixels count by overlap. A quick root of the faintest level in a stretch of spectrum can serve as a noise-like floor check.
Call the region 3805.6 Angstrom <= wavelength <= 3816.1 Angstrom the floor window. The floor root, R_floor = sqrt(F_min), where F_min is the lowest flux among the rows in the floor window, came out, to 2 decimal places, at 0.98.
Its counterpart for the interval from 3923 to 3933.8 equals 0.90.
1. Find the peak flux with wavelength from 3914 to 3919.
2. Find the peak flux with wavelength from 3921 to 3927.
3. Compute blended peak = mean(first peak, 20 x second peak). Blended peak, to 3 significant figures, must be 11.4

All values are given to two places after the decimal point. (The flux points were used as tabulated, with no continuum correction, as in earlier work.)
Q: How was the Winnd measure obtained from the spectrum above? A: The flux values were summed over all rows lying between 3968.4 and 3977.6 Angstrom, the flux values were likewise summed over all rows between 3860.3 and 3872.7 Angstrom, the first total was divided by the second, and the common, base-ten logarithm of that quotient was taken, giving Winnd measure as -0.17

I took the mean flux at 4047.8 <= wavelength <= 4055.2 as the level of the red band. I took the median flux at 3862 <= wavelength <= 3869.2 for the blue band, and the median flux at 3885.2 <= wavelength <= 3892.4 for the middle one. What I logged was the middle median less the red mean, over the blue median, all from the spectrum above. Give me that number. 0.11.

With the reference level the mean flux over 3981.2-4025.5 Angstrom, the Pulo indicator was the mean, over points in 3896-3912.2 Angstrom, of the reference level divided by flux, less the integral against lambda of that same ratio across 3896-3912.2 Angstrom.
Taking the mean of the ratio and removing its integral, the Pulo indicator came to -14.4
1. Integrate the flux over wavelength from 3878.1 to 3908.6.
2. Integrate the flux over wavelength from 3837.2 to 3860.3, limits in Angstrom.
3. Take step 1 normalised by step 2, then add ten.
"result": 11.3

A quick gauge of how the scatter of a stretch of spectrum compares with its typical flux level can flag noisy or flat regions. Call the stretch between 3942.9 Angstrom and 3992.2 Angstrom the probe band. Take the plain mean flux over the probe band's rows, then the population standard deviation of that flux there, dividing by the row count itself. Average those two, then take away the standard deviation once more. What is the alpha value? 0.468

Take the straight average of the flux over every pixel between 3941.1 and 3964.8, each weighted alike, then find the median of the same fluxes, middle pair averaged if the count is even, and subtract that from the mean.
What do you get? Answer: -0.017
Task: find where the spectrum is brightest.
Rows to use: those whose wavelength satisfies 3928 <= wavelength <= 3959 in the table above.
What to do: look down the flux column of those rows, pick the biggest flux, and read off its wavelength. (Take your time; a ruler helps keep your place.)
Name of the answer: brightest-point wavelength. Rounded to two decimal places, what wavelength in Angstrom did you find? 3952.92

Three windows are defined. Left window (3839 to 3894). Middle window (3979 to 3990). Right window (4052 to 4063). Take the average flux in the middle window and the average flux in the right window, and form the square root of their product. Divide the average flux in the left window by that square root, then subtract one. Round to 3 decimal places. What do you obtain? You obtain 0.032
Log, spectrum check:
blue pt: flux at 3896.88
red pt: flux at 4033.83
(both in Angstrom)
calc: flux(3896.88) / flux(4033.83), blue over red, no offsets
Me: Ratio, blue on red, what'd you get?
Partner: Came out 1.05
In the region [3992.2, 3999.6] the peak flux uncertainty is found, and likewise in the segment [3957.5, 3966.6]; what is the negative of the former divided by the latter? -0.99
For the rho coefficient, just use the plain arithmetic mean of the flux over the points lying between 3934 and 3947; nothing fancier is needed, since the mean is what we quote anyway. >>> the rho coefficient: 0.93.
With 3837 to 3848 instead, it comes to 1.06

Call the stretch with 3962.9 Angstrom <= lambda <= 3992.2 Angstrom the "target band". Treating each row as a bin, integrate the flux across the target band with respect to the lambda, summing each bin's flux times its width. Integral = 29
